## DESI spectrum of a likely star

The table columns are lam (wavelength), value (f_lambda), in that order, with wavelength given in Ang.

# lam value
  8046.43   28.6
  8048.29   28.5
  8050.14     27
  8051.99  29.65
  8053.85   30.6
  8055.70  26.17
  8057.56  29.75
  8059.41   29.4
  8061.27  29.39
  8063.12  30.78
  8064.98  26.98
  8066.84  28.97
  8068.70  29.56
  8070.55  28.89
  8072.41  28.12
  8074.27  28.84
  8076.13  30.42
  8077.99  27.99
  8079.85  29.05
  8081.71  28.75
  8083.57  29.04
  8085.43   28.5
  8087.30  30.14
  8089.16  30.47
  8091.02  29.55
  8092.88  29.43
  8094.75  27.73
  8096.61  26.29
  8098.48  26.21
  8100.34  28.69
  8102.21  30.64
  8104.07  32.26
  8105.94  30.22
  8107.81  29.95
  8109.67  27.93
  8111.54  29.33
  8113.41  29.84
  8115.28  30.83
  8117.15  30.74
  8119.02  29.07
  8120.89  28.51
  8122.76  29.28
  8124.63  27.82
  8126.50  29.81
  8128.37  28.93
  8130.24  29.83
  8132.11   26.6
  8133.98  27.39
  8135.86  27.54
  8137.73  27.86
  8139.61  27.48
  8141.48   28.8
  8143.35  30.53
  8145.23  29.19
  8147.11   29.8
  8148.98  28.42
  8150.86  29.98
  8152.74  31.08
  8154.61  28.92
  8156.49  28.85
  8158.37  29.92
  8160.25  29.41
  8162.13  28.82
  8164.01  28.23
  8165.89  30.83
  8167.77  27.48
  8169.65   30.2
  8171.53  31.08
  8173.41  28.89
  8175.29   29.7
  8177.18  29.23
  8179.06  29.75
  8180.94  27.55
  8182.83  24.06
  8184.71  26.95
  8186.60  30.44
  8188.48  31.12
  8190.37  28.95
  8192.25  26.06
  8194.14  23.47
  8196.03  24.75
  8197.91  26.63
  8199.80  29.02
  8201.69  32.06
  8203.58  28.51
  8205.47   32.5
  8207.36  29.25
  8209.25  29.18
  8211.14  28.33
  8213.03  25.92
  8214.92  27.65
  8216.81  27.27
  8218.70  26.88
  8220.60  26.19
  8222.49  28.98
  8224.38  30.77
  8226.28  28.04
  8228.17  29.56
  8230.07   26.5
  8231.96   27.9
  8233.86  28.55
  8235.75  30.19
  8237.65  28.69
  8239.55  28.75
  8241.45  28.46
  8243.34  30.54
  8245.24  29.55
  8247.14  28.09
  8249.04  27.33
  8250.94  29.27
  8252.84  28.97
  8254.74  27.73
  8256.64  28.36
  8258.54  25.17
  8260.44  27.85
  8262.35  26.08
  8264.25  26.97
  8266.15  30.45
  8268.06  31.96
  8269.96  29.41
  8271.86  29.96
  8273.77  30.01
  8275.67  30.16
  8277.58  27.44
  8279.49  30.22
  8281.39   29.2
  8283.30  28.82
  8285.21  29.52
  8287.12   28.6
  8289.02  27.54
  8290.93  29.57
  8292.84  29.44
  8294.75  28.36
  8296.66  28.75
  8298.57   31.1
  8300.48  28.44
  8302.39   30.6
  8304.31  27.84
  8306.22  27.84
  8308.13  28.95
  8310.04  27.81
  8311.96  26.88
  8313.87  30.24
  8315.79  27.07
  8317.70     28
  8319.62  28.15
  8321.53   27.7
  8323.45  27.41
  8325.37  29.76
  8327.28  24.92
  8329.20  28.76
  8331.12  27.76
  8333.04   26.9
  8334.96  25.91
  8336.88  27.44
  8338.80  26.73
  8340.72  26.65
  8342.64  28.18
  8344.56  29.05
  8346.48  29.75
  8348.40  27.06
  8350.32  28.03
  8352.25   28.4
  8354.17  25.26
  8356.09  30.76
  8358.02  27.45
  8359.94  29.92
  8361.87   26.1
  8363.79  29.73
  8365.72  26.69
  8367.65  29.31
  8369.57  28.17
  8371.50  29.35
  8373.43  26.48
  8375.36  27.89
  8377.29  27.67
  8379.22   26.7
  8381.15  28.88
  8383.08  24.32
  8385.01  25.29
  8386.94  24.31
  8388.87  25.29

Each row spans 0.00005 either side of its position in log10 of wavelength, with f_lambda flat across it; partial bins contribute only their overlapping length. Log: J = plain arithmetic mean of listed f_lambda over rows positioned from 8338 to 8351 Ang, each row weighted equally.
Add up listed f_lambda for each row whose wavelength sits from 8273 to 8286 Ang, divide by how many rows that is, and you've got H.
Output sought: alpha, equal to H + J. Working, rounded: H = 29.3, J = 27.9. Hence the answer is 57.3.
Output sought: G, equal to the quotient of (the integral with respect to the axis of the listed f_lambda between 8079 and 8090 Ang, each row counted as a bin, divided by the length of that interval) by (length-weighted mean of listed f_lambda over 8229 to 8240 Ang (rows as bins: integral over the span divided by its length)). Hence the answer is 1.03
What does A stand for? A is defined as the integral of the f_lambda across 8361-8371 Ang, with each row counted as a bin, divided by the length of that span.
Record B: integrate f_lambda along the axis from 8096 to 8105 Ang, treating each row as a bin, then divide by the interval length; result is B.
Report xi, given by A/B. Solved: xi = 0.97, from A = 28.1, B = 28.9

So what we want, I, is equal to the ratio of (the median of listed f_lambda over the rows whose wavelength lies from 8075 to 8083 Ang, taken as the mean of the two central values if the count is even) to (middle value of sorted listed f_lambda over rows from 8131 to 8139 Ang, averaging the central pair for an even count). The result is 1.05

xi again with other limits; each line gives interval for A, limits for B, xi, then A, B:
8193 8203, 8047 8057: 0.96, 27.2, 28.4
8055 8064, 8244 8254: 1.02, 29.2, 28.7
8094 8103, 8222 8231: 0.97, 27.9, 28.8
